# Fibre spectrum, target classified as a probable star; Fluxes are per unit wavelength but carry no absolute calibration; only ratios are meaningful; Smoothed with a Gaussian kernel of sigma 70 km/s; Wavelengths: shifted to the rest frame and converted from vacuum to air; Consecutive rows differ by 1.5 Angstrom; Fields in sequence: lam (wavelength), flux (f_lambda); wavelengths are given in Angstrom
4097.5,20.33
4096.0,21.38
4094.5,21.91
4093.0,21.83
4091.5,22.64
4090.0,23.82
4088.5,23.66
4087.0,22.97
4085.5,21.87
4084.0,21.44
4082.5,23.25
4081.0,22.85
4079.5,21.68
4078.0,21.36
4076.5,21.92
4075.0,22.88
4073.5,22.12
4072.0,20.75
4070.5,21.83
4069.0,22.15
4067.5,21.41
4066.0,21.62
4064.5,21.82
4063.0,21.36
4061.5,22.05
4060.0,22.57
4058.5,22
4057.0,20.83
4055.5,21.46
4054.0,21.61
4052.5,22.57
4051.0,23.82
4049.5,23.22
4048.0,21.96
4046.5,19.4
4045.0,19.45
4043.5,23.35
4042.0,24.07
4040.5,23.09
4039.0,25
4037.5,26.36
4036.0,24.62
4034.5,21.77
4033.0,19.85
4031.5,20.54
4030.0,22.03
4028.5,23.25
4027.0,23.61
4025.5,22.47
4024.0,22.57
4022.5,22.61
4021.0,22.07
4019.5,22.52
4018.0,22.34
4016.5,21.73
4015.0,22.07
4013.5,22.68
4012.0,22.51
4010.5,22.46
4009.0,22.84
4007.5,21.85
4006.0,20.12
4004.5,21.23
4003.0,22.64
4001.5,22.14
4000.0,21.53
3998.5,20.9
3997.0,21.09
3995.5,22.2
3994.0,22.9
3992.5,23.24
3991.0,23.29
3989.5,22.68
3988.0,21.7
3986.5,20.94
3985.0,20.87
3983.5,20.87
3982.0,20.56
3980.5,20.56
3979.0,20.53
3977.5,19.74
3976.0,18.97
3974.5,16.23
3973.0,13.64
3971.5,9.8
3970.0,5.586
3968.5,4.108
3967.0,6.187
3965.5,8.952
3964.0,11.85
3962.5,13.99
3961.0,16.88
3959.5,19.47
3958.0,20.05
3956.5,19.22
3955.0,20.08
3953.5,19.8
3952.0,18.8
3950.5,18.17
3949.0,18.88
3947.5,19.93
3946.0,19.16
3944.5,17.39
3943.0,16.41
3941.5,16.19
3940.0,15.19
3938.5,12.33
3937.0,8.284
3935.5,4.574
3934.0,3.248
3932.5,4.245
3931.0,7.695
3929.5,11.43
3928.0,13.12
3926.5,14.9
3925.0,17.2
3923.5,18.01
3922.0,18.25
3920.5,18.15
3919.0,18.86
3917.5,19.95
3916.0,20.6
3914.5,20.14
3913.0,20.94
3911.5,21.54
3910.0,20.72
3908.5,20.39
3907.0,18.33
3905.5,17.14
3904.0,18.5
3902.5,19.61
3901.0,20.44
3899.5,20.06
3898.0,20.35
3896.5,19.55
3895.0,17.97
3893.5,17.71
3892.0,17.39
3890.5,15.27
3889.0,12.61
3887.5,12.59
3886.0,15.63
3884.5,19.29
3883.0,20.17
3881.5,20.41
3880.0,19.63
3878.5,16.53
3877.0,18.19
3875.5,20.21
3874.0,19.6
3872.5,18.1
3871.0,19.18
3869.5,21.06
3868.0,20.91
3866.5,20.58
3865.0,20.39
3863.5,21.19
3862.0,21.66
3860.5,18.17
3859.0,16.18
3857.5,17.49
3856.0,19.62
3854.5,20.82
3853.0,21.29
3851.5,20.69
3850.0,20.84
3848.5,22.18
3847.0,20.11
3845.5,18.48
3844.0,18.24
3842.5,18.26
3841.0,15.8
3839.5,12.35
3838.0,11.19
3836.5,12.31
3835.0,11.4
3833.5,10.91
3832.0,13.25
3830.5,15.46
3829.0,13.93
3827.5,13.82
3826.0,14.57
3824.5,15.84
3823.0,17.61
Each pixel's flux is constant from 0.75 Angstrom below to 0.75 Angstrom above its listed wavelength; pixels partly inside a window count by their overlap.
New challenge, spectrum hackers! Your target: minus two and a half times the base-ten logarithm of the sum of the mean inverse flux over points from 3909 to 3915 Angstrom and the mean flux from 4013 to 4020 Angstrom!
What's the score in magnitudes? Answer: -3.37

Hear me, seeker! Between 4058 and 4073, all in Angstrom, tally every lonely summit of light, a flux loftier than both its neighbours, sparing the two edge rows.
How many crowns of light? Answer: 3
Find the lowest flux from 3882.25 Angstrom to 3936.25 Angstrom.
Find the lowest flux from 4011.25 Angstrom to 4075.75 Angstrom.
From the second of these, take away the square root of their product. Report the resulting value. 11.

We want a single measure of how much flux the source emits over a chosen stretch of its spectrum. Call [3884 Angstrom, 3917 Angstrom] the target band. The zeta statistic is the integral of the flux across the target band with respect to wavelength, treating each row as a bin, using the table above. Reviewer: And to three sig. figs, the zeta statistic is 610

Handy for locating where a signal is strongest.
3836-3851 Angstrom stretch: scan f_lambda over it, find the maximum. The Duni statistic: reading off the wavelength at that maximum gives 3848.5 Angstrom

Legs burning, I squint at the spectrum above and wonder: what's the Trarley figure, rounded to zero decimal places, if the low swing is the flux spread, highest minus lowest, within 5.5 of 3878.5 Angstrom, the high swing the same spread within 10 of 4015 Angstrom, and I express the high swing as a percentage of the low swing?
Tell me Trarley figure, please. 70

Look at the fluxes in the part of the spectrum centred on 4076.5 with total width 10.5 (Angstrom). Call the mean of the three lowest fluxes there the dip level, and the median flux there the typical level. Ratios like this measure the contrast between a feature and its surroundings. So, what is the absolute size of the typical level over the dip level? 1.03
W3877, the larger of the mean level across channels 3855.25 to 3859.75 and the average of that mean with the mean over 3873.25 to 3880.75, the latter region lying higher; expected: 18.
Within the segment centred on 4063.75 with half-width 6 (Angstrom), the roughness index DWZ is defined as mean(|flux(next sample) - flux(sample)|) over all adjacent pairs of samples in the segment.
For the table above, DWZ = 0.5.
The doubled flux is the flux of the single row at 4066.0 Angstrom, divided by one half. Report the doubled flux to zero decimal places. 43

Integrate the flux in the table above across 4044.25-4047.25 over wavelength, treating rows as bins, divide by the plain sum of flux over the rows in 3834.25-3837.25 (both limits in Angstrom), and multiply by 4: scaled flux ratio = 9.8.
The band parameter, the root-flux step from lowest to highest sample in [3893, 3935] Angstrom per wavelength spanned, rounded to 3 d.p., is -0.059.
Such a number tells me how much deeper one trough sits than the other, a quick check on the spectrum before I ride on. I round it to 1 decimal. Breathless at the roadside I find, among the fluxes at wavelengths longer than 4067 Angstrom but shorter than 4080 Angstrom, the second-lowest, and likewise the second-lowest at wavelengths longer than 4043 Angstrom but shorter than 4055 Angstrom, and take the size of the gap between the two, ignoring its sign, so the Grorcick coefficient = 1.9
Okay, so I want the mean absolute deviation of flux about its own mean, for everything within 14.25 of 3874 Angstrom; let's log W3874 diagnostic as 1.6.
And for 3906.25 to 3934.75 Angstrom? 4.5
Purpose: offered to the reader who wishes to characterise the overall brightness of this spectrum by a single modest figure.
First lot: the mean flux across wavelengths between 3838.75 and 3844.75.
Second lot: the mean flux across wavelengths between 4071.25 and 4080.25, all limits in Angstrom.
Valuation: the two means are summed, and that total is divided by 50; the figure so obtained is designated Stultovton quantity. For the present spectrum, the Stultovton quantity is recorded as 0.76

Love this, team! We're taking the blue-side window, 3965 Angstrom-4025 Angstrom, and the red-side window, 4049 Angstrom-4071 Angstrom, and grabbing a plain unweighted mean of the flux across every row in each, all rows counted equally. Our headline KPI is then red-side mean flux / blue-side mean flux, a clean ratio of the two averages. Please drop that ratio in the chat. 1.1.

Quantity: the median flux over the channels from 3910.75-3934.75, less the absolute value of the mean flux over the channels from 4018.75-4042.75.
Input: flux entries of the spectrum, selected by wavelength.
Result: -4.8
